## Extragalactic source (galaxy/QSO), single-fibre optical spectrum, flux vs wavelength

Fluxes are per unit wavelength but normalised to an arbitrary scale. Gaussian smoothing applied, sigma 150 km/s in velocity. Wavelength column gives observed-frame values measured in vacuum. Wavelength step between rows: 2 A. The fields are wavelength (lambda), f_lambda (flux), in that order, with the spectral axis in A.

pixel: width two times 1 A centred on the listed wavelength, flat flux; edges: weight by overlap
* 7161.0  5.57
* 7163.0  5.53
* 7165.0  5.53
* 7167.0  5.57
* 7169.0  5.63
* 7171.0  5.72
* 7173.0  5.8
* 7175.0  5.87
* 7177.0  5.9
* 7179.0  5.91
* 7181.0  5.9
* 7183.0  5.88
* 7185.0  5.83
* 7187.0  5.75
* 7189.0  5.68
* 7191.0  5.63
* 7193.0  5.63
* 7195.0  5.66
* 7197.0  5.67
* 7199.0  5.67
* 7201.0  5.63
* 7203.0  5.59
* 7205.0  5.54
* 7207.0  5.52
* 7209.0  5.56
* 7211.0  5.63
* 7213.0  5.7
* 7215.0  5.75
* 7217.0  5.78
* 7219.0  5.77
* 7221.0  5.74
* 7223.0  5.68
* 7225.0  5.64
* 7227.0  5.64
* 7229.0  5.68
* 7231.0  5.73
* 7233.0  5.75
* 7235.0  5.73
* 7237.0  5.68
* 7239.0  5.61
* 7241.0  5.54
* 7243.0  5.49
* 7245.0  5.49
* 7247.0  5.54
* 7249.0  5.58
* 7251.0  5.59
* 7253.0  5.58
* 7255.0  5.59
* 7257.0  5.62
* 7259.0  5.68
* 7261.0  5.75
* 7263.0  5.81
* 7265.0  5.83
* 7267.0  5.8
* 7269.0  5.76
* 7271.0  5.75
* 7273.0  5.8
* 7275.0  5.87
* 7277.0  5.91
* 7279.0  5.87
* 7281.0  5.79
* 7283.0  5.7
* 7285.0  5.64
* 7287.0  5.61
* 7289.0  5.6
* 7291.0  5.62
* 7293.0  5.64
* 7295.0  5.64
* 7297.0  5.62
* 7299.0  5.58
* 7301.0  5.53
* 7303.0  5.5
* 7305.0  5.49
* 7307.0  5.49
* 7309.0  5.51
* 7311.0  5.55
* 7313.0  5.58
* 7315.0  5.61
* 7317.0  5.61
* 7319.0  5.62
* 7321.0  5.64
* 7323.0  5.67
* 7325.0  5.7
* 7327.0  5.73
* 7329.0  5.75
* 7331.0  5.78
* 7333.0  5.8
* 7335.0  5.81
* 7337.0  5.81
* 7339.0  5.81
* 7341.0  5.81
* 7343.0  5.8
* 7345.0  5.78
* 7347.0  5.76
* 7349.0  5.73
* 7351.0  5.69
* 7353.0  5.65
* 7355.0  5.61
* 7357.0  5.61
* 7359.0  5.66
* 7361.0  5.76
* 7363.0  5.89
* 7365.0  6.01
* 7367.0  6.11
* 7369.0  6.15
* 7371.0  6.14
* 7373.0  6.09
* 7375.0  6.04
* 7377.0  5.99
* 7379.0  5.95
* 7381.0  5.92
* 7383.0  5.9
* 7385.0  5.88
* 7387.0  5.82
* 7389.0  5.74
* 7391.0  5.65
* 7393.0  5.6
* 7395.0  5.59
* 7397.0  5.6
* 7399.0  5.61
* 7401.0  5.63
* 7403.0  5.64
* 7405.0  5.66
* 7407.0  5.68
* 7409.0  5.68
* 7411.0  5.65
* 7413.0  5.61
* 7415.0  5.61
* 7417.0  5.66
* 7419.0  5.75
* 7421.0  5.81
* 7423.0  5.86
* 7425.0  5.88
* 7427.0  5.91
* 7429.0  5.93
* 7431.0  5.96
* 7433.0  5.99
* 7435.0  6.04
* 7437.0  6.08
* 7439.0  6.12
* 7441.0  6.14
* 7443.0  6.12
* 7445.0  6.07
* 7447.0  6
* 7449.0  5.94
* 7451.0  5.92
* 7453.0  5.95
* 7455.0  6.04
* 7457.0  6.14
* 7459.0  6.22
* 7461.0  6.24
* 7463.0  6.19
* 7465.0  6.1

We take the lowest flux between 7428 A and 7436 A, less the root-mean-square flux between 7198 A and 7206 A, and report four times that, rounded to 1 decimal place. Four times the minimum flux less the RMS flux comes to 1.3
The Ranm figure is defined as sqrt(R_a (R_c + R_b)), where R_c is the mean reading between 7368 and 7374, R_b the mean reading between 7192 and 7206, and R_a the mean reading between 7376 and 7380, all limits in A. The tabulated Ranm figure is 8.38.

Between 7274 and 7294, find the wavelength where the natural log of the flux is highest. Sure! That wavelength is 7277.0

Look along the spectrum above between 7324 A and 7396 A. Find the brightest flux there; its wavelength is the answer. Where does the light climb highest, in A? 7369.0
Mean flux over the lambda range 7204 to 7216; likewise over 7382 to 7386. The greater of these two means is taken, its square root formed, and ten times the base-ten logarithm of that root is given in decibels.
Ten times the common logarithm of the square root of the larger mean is 3.85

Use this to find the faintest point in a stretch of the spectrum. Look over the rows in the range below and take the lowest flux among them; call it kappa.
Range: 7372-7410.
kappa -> 5.59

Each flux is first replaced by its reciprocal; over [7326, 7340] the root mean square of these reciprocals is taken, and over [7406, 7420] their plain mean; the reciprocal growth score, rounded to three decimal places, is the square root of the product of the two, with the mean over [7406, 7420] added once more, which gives 0.351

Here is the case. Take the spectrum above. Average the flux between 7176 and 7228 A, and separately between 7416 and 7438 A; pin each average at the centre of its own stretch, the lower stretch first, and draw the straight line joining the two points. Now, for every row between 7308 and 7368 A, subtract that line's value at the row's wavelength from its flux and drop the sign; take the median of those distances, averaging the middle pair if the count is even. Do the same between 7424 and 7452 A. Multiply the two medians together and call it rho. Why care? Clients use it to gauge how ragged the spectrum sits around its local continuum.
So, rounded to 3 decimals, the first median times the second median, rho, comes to 0.011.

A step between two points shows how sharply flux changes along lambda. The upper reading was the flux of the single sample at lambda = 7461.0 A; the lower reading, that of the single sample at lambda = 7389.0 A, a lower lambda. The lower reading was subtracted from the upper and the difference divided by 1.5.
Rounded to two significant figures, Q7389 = 0.33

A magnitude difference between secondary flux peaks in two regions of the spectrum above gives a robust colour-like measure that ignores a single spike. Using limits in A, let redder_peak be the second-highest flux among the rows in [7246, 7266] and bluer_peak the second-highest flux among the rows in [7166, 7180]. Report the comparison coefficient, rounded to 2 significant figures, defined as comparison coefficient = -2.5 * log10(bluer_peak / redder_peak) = -0.017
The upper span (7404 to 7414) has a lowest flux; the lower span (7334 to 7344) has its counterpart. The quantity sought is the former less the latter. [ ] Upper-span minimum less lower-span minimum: -0.19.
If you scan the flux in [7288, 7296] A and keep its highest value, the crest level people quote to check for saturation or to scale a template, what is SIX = 5.64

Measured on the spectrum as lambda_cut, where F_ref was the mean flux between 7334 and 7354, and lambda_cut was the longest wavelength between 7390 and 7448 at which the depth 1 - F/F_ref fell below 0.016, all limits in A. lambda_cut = 7447.0 A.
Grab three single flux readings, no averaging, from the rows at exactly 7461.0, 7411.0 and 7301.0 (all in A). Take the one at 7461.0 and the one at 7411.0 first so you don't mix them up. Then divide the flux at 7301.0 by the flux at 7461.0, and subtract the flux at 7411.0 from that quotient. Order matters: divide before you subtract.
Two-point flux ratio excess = -4.76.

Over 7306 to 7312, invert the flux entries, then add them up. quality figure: 0.544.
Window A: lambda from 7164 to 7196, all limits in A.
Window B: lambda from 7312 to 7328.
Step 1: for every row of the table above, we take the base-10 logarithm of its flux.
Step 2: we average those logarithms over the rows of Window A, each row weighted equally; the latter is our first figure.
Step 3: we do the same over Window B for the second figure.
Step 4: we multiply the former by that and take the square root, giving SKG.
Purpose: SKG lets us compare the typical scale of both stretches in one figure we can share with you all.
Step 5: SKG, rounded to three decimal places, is 0.755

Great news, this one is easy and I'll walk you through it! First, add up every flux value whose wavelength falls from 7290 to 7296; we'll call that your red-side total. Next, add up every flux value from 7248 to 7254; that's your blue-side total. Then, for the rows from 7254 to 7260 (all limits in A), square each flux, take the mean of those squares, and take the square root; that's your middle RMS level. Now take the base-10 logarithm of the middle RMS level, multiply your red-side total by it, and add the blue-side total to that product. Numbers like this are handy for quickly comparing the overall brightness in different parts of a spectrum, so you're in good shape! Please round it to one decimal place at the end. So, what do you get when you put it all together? 29.4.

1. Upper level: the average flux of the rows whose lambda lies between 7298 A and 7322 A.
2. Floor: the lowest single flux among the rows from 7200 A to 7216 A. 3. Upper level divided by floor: 1.01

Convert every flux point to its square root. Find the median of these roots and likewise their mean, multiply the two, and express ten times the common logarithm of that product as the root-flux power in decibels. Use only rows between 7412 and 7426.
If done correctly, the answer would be 7.59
